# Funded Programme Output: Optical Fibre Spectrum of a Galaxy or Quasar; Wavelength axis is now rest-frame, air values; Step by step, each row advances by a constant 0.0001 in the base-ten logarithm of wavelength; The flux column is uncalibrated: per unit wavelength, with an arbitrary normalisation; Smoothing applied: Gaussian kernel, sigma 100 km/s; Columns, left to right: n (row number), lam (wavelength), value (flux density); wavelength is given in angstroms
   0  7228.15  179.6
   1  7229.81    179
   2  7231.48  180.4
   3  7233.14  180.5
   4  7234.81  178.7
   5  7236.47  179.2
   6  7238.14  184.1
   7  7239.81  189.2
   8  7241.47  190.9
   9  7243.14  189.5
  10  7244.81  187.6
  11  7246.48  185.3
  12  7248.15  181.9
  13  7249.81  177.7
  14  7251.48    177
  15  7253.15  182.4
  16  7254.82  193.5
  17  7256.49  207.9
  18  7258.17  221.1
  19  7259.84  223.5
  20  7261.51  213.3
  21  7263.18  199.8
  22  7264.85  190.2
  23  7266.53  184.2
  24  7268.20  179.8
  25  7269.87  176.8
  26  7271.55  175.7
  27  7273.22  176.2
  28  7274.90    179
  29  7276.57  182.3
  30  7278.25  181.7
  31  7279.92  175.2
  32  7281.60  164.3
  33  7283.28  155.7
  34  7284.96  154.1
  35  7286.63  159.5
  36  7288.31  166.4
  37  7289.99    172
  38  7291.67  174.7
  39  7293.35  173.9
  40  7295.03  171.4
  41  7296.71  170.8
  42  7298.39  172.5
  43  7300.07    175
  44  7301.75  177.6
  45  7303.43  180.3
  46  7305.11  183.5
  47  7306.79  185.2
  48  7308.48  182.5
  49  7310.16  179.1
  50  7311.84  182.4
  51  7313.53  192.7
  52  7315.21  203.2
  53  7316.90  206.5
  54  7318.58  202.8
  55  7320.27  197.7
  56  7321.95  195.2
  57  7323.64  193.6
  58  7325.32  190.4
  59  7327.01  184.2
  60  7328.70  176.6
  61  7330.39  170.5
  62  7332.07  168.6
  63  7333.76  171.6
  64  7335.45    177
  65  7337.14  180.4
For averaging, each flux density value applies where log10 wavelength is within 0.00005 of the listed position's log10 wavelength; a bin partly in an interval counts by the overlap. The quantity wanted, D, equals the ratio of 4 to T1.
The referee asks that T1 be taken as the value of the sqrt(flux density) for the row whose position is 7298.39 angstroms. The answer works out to 0.30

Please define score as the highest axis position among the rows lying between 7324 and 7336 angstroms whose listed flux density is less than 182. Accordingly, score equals 7335.45 angstroms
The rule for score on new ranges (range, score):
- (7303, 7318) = 7310.16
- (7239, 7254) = 7251.48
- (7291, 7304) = 7303.43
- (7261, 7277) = 7274.90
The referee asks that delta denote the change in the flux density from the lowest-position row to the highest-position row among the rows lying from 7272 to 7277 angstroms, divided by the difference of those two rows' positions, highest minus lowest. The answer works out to 1.8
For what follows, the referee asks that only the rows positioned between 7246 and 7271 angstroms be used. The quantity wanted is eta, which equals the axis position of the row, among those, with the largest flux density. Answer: 7259.84 angstroms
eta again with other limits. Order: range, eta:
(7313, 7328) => 7316.90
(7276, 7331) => 7316.90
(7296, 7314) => 7313.53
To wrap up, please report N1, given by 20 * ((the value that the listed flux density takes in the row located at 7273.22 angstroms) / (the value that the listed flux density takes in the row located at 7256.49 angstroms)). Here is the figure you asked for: 17.0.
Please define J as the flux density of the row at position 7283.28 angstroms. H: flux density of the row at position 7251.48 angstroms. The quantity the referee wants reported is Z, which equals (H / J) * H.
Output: 201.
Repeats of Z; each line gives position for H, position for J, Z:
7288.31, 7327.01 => 150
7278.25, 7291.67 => 189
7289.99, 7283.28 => 190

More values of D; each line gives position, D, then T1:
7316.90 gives 0.28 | 14.4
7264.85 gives 0.29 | 13.8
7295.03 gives 0.31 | 13.1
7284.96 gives 0.32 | 12.4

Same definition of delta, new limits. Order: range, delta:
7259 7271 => -4.7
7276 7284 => -4.0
